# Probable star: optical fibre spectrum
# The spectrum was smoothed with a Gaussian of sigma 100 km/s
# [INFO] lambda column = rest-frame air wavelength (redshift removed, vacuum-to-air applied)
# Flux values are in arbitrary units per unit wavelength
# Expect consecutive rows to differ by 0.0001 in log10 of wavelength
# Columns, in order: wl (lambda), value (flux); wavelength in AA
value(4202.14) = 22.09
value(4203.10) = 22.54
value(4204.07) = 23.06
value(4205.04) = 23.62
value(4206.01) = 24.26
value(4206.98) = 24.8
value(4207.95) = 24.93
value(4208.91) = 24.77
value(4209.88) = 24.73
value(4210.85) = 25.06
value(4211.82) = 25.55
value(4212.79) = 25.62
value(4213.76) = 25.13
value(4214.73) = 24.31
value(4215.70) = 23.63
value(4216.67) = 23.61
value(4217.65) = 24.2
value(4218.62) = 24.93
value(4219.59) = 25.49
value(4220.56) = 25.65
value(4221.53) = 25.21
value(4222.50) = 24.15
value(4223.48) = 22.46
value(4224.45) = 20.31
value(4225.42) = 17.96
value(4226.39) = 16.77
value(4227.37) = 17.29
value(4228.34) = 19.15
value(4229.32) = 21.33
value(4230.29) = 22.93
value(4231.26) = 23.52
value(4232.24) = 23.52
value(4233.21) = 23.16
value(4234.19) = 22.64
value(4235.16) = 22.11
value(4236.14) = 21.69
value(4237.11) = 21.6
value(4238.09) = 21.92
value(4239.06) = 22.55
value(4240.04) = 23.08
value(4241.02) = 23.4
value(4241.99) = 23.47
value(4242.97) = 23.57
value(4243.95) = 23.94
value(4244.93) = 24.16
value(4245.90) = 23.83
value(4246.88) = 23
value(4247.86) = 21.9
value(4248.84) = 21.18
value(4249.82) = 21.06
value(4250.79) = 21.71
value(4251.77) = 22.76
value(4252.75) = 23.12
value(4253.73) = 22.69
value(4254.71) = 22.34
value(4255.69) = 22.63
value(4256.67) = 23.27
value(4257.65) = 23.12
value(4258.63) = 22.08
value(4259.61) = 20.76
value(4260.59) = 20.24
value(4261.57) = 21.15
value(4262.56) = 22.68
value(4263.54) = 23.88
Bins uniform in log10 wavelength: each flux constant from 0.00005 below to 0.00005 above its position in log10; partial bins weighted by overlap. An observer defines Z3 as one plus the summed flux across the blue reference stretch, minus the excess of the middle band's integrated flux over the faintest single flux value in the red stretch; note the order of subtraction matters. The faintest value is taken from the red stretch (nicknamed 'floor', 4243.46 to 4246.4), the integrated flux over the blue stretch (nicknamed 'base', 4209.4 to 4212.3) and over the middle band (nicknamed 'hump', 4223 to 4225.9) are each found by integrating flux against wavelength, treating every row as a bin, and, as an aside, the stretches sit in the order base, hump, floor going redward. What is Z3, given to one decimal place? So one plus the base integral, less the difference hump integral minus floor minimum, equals 38.8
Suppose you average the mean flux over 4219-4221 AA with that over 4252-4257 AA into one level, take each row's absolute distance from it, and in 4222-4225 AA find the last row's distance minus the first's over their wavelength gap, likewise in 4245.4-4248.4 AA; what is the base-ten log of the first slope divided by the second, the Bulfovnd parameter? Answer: 0.30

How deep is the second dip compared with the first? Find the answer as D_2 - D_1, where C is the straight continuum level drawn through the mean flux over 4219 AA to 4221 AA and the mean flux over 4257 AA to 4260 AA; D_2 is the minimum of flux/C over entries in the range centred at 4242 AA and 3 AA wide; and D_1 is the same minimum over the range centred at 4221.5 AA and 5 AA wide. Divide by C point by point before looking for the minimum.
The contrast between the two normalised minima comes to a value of 0.10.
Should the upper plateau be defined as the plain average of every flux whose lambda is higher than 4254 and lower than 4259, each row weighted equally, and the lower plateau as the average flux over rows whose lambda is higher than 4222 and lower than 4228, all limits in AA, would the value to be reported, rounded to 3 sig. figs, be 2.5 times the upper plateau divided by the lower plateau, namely 2.86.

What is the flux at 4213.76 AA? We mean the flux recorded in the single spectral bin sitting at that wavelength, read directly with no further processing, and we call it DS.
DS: 25.13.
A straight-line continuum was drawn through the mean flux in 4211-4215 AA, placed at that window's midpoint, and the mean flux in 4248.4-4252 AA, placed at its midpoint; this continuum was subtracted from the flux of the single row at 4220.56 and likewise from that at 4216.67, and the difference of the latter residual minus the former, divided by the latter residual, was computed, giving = 2.0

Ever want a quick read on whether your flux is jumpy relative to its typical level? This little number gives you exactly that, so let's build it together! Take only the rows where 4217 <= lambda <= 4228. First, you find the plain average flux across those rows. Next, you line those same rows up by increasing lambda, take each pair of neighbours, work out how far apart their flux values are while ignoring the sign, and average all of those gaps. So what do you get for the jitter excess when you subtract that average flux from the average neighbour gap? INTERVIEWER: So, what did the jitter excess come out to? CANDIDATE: -21.1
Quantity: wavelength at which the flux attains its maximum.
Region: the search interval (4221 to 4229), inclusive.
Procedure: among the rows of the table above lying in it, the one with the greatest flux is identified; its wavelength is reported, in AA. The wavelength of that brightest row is 4221.53 AA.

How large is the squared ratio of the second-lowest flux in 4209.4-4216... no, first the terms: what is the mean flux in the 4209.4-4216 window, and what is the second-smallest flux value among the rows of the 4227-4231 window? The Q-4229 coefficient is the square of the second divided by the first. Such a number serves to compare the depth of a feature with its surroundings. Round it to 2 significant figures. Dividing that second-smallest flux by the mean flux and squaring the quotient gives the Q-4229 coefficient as 0.59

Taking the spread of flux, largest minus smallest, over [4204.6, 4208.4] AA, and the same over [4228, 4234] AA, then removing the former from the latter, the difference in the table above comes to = 3.1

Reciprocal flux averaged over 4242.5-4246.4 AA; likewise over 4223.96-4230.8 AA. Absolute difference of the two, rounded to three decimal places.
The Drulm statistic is 0.010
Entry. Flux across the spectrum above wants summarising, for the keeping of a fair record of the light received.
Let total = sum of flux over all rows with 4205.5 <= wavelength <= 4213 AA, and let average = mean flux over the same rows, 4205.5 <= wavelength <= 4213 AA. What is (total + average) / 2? 112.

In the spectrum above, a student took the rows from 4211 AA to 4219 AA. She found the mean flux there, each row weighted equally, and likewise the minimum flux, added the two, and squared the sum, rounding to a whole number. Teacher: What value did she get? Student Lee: 2326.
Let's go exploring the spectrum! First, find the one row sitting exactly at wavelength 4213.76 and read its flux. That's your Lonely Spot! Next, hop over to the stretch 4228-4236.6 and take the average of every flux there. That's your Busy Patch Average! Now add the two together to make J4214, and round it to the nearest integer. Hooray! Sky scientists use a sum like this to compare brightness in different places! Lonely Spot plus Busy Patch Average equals 47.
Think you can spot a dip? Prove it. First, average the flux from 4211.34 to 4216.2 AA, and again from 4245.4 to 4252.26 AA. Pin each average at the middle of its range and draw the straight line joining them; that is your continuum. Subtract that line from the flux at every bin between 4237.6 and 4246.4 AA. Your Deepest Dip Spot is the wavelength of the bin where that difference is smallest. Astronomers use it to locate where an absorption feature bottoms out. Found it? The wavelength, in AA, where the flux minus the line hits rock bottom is 4238.09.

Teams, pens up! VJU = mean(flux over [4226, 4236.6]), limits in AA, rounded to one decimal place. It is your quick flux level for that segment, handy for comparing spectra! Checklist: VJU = 21.3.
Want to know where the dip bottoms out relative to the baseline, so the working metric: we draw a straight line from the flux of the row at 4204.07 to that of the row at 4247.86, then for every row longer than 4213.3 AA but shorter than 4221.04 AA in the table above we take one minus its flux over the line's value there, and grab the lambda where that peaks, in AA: 4215.70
